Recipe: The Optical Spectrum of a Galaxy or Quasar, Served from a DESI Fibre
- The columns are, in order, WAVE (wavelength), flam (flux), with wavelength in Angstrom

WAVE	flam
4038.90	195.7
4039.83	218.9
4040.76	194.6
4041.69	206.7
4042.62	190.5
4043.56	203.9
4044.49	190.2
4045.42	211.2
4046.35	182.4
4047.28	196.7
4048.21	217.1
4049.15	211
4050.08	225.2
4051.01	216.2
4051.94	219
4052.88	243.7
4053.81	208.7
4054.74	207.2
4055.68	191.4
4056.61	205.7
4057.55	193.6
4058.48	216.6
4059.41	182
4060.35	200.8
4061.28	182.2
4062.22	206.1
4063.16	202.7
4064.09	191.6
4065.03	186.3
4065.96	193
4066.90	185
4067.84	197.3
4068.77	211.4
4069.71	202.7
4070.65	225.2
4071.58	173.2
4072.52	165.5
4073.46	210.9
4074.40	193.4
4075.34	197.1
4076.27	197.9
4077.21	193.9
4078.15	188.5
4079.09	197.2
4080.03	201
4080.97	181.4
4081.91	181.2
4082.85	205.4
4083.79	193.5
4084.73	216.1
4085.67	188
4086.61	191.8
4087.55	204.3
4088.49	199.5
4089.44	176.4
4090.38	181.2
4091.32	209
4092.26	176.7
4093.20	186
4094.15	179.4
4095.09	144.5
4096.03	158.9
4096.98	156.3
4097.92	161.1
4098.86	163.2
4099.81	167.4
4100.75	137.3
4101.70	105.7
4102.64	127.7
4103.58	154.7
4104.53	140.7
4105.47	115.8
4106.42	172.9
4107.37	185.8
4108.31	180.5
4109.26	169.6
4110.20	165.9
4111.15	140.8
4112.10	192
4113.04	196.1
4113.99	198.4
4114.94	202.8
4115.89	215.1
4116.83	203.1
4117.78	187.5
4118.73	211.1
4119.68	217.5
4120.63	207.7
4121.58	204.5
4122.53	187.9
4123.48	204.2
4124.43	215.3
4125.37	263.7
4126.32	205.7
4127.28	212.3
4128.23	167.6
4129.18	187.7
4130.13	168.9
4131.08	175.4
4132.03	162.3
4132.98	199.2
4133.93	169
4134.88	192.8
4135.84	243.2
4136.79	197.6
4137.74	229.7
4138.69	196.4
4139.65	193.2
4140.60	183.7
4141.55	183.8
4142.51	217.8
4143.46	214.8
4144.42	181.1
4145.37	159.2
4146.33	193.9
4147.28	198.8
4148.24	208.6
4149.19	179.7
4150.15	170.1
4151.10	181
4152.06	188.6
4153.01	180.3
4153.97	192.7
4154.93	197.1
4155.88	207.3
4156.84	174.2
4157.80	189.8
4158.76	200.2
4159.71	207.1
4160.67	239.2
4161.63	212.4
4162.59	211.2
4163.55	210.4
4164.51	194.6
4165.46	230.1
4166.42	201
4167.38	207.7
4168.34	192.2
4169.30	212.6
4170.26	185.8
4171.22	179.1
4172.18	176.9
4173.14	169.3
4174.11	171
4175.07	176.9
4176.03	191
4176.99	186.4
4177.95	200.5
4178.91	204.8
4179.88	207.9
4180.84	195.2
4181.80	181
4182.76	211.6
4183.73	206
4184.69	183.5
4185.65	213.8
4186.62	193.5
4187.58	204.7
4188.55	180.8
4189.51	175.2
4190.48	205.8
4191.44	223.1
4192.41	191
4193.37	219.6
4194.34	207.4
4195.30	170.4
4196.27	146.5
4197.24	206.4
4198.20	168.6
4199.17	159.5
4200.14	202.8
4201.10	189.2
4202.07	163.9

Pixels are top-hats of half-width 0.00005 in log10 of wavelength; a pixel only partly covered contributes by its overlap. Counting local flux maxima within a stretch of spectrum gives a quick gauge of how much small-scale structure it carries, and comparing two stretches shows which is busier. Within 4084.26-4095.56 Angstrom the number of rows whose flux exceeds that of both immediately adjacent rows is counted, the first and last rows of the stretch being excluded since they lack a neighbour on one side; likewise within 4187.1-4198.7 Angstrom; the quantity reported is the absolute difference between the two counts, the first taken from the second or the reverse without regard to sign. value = 0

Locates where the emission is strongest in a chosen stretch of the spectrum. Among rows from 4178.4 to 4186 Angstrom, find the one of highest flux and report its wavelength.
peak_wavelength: 4185.65 Angstrom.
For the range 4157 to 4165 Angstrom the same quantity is 4160.67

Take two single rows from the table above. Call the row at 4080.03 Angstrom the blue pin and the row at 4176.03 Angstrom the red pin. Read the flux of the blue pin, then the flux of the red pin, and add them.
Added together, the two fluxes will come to 392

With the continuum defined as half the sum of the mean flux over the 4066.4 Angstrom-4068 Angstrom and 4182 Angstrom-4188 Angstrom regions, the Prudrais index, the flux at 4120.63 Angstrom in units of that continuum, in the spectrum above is 1.06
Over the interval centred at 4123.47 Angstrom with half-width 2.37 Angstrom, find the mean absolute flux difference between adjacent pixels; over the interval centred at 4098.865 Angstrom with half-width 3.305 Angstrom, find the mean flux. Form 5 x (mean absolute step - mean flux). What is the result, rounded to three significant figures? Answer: -634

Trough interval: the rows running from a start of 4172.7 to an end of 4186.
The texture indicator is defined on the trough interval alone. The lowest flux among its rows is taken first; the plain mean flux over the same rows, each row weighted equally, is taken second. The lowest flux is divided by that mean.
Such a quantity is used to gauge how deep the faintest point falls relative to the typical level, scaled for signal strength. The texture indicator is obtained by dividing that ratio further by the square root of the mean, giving 0.0633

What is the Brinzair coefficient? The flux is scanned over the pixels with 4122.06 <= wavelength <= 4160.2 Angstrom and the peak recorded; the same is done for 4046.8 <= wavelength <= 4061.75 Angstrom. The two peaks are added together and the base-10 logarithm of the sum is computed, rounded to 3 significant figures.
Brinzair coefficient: 2.71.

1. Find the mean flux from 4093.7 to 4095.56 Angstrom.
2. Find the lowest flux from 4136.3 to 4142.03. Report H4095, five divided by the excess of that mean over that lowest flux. -0.23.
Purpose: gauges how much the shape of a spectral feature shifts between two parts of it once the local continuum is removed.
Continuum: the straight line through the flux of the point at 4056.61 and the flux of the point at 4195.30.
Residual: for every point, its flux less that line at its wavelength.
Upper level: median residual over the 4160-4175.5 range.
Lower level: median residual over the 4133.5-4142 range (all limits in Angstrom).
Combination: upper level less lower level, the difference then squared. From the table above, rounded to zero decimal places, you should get 125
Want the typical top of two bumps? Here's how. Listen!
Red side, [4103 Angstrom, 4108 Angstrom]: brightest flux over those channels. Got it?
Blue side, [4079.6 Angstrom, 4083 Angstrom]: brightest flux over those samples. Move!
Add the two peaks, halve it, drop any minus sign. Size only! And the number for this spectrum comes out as 196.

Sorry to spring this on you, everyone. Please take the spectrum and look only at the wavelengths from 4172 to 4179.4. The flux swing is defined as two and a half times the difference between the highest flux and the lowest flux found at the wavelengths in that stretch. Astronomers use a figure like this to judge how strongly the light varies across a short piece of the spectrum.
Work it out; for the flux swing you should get 89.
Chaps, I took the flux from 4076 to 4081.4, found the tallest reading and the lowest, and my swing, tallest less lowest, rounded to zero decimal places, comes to 20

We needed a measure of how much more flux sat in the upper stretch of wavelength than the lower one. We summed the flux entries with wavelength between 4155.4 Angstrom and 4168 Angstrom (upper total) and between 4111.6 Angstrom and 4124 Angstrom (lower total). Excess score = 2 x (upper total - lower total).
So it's 115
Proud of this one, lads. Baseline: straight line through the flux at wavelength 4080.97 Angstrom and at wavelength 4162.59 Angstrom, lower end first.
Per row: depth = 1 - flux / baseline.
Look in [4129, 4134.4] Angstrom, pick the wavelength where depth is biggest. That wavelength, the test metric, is 4132.03 Angstrom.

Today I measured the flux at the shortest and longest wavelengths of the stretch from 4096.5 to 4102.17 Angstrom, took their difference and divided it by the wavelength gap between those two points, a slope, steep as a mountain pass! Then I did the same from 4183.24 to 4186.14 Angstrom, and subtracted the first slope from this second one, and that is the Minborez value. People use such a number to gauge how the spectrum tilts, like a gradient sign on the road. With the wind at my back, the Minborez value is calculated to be 15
